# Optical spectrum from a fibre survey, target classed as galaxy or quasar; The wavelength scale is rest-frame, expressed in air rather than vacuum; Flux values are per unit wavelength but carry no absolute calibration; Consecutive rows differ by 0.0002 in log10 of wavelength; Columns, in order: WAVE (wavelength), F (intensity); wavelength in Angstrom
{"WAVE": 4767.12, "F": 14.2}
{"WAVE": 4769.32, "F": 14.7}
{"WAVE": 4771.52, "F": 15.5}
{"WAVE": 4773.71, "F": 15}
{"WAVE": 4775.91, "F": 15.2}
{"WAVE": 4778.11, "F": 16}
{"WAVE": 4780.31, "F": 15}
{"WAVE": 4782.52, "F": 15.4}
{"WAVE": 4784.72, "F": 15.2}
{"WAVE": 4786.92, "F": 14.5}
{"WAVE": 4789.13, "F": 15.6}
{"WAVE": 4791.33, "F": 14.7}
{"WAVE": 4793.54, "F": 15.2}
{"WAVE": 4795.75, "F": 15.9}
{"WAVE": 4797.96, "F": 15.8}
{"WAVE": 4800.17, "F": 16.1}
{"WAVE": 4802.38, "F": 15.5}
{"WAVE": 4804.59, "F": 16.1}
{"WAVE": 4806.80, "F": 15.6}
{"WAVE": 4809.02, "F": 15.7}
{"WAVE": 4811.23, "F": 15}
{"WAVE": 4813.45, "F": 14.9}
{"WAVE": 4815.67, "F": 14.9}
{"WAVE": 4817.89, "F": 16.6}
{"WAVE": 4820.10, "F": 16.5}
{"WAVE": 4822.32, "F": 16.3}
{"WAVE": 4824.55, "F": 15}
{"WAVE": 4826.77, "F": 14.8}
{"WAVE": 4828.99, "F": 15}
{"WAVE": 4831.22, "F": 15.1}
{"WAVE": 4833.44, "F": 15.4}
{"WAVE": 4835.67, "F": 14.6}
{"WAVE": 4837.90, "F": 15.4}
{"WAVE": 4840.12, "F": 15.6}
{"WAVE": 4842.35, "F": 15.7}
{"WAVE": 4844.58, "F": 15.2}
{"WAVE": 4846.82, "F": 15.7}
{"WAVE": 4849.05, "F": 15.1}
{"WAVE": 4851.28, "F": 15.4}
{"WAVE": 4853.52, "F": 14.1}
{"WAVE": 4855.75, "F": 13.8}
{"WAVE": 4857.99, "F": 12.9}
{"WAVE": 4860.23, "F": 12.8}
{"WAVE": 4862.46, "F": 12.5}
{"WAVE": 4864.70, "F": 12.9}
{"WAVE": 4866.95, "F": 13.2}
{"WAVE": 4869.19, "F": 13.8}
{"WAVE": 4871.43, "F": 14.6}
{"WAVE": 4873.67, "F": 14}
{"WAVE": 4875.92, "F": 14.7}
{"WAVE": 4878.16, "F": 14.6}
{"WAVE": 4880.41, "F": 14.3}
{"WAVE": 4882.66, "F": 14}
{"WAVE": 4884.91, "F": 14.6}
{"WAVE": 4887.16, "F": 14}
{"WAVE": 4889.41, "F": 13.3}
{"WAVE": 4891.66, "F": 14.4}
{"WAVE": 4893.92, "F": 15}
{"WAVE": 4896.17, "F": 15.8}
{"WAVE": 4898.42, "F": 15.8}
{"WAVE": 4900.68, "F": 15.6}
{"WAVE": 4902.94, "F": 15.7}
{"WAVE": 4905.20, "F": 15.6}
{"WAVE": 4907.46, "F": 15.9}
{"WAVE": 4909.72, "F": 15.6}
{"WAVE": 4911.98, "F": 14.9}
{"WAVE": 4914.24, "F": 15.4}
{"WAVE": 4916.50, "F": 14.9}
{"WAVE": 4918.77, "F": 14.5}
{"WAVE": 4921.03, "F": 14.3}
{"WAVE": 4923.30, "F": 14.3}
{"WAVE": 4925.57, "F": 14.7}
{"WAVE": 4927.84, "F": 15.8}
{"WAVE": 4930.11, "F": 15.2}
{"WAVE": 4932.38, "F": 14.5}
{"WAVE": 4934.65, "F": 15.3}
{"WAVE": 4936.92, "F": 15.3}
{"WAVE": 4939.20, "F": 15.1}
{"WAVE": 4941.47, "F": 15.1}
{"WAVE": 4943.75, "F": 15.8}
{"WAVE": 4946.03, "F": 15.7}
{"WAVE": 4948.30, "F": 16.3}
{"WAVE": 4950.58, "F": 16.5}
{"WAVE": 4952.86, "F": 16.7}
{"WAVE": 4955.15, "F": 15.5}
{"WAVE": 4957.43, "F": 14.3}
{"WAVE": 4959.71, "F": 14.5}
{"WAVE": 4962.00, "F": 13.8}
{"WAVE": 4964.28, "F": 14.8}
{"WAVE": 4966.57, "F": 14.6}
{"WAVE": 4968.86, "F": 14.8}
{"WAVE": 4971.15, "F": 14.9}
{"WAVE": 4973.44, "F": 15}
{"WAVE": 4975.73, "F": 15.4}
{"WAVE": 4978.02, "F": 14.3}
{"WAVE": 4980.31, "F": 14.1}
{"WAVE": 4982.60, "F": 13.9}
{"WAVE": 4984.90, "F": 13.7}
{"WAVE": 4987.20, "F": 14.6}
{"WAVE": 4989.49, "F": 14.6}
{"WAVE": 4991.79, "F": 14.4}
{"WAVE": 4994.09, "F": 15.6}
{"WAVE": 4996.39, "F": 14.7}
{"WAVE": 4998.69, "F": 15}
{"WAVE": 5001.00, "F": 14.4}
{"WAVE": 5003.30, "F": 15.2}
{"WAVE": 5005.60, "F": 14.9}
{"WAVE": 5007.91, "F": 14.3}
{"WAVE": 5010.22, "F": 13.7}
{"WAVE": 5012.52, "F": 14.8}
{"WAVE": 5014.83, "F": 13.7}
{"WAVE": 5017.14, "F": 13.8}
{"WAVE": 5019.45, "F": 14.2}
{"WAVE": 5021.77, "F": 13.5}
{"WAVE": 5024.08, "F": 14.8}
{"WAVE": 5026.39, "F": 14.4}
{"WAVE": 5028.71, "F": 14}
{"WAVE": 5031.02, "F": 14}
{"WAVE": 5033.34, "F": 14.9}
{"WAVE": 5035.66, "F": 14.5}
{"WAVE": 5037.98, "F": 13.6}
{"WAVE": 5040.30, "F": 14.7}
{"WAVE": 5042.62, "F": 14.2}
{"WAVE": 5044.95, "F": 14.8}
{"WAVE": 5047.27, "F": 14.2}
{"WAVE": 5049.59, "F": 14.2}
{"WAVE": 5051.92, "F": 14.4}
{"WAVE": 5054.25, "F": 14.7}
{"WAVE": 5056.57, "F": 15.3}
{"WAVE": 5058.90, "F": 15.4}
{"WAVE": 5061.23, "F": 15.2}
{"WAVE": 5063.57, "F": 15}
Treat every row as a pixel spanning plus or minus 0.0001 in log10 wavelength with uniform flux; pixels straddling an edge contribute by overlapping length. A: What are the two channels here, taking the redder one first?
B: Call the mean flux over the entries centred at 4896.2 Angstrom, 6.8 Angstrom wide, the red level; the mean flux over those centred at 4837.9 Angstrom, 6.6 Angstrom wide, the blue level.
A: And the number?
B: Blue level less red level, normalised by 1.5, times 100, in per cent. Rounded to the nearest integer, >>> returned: -22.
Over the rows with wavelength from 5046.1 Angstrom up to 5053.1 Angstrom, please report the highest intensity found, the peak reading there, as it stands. 14.4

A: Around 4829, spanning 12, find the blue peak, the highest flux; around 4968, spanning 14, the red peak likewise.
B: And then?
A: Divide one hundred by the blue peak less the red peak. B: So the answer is 250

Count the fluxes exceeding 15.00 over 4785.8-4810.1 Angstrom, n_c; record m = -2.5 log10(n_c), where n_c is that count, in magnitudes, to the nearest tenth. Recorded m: -2.4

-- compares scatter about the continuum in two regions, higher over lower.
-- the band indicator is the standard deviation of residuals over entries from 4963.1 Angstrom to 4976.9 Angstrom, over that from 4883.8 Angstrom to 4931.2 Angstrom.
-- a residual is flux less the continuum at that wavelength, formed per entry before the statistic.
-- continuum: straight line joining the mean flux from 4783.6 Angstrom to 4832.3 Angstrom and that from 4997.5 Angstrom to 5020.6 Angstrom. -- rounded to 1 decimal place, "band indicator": 0.4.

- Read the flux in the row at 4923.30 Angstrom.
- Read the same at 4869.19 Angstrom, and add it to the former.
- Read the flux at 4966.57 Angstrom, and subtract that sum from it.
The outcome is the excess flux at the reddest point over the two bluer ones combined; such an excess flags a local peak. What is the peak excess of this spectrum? -13.5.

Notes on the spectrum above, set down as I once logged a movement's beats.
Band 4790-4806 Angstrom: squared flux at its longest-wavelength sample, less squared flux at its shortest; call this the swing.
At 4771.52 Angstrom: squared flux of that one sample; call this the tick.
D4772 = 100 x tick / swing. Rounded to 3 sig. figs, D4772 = 557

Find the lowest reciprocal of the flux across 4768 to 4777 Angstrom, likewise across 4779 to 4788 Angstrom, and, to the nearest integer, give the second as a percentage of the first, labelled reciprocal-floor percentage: 101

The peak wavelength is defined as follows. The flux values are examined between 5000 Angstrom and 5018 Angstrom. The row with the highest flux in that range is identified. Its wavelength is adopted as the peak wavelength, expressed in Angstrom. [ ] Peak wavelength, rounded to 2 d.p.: 5003.30 Angstrom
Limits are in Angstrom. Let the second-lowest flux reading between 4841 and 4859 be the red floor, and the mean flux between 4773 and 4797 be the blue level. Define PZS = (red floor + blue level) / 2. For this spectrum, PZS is 14.5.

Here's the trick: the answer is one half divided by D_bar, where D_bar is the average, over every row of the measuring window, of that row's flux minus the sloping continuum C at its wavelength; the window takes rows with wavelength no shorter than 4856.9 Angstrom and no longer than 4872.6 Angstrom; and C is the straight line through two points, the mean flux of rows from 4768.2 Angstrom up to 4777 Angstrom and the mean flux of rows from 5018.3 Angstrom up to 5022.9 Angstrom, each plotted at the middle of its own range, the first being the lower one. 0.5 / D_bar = 0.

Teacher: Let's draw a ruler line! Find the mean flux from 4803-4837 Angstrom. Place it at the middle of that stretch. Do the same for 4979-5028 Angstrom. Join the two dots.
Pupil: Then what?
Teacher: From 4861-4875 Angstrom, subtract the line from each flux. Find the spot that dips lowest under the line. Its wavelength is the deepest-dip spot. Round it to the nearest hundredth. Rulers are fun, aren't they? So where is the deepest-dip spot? 4862.46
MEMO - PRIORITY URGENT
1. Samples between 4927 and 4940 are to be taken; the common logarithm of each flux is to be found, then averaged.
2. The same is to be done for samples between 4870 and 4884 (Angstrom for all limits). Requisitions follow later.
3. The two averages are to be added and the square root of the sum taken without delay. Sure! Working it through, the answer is 1.53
